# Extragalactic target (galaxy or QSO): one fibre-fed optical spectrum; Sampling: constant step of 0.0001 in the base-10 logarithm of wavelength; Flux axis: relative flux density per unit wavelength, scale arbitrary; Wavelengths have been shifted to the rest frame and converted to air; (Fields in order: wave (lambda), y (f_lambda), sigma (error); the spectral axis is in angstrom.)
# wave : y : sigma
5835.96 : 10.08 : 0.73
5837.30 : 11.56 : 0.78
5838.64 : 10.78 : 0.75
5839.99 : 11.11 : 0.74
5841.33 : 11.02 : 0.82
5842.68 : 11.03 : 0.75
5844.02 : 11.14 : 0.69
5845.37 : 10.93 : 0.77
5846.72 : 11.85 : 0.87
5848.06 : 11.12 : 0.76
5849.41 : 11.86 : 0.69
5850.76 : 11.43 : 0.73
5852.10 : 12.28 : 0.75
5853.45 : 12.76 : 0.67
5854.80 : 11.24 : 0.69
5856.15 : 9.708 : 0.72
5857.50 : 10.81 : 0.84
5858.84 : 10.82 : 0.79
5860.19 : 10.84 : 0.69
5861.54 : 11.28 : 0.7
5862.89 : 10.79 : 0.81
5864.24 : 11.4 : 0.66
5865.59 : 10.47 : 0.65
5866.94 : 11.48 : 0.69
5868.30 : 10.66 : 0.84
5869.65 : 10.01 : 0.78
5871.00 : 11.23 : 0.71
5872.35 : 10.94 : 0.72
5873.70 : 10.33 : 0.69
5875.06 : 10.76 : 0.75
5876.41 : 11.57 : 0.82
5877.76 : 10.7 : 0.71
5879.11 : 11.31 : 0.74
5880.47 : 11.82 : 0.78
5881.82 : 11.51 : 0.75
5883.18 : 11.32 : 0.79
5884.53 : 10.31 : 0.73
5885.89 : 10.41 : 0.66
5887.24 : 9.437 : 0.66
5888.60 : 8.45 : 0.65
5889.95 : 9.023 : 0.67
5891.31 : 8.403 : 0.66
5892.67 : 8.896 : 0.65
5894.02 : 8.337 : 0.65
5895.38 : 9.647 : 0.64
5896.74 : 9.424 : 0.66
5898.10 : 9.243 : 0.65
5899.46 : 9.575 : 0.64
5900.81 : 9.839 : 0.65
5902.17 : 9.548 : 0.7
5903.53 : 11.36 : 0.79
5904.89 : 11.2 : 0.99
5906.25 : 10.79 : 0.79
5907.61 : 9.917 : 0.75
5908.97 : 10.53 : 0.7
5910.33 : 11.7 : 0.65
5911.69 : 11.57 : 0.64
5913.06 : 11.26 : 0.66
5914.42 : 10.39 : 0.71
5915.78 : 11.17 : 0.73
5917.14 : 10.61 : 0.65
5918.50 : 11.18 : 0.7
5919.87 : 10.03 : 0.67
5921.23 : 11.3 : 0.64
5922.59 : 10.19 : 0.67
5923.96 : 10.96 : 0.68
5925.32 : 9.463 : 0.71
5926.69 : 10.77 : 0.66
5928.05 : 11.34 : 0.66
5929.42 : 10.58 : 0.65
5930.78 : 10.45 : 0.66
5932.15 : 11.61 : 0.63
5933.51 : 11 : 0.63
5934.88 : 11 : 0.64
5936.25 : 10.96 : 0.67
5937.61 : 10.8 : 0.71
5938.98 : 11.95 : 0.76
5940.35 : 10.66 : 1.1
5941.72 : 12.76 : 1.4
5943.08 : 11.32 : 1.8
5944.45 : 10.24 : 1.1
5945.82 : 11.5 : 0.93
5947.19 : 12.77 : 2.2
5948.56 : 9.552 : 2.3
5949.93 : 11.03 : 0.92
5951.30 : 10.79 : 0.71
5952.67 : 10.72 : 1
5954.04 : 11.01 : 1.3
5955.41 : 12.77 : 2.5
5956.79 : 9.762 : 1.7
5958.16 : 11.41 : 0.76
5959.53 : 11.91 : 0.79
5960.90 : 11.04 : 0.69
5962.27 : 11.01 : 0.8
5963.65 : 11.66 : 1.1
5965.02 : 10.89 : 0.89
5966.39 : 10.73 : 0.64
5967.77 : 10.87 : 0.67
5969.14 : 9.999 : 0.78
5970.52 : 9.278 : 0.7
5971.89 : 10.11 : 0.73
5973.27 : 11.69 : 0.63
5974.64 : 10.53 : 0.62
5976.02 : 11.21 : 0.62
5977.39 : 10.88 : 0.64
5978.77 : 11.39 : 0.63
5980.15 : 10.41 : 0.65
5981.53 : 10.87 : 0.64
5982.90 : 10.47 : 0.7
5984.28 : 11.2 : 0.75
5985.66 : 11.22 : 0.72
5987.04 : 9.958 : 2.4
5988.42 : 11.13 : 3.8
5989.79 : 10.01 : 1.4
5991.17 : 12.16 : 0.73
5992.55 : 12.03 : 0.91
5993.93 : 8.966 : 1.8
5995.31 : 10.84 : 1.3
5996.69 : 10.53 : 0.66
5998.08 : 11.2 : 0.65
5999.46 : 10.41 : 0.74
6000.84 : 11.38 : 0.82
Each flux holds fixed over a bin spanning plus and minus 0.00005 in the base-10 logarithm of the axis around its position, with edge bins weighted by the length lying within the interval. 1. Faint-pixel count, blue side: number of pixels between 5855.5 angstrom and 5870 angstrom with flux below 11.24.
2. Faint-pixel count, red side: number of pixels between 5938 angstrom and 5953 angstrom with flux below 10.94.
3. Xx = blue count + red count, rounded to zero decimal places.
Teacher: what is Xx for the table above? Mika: 13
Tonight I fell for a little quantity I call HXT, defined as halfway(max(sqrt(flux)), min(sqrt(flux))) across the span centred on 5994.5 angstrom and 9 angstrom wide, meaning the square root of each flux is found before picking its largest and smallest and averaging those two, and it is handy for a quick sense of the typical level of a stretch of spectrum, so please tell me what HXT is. 3.241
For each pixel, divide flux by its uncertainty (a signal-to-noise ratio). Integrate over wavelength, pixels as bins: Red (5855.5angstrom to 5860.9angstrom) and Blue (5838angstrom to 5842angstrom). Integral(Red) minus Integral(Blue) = 18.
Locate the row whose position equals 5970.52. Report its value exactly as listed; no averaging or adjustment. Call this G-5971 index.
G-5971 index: 9.278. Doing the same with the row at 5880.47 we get 11.82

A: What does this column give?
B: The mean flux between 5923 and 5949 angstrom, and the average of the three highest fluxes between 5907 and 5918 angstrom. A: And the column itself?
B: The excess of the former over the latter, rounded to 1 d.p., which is -0.5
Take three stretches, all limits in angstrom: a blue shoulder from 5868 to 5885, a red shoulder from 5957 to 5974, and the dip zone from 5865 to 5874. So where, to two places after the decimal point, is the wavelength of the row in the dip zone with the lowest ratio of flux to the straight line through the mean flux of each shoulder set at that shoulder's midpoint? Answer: 5869.65 angstrom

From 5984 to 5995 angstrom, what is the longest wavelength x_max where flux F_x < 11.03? 5993.93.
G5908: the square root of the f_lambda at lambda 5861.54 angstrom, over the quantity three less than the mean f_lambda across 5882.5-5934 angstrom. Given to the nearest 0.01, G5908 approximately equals 0.46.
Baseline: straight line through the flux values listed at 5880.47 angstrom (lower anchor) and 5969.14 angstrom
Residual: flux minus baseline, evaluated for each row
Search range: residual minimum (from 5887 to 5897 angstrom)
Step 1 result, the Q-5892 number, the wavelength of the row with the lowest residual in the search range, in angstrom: 5894.02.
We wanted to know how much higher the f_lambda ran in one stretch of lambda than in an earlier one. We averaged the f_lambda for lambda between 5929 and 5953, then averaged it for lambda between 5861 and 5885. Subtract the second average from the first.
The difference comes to 0.1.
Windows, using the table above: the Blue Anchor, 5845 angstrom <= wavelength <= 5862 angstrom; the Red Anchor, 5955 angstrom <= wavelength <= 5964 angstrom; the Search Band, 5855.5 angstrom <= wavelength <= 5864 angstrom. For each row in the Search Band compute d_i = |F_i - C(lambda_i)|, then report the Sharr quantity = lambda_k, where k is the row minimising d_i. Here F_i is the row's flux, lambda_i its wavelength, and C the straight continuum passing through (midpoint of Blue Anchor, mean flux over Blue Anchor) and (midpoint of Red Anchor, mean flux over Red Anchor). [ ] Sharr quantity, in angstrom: 5861.54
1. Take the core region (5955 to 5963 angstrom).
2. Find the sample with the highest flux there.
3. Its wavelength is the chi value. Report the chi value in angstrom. 5955.41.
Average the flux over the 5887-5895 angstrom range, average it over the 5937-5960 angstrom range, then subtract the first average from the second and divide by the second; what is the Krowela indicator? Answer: 0.220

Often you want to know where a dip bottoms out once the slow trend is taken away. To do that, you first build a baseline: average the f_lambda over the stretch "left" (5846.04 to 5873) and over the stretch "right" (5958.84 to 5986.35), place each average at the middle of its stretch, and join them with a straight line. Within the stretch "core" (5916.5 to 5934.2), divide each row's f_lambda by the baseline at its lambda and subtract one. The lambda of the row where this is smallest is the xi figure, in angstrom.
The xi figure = 5925.32 angstrom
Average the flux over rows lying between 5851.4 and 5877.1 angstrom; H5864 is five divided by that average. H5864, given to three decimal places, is 0.454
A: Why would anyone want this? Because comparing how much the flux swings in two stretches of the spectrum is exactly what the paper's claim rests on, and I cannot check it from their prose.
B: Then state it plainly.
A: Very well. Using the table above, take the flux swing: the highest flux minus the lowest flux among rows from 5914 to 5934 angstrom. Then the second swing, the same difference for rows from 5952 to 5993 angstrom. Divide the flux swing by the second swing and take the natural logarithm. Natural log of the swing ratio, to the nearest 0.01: -0.49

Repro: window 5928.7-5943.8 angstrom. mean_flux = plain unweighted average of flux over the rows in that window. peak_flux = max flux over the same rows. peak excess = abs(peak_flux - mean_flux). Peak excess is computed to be 1.57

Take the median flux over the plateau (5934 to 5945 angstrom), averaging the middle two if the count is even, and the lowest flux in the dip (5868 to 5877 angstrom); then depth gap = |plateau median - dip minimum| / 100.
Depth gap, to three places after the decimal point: 0.010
